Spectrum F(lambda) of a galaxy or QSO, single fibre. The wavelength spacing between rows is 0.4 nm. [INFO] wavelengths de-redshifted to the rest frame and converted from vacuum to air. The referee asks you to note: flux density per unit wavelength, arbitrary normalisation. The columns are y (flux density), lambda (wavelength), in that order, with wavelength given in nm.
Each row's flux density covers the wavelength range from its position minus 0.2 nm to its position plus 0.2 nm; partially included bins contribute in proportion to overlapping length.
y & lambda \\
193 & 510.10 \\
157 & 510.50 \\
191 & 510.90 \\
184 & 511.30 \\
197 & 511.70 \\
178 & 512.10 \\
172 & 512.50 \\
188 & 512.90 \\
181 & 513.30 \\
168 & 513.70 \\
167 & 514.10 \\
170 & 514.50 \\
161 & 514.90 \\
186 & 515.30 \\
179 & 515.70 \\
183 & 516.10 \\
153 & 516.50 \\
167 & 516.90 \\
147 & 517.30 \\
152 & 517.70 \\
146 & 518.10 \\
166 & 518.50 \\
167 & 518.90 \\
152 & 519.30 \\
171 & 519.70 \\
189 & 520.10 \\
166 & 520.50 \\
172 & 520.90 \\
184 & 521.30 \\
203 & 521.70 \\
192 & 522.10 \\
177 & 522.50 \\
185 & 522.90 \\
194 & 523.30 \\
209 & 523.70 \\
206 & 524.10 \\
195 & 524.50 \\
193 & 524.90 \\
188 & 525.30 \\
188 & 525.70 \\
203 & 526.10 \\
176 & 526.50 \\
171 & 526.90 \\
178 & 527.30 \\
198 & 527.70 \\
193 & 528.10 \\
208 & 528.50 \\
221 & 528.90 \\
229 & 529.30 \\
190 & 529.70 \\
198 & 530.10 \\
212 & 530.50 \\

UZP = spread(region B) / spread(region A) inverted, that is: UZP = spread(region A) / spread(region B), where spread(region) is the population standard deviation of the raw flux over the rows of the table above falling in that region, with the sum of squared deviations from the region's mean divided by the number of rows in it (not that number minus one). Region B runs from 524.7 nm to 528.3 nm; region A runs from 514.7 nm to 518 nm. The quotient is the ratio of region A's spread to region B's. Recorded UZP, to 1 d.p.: 1.4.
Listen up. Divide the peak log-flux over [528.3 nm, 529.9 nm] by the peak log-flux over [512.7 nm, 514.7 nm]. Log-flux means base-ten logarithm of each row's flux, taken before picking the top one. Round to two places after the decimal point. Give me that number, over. 1.04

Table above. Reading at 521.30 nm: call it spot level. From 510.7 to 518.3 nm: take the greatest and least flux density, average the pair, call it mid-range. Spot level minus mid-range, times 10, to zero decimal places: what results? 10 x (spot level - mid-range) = 125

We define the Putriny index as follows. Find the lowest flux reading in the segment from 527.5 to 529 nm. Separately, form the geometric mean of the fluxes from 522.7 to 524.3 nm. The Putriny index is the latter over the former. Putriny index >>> 1.03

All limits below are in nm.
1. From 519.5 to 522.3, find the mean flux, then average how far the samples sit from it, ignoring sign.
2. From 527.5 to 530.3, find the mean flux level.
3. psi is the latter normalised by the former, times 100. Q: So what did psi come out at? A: 1877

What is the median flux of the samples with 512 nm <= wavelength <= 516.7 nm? 175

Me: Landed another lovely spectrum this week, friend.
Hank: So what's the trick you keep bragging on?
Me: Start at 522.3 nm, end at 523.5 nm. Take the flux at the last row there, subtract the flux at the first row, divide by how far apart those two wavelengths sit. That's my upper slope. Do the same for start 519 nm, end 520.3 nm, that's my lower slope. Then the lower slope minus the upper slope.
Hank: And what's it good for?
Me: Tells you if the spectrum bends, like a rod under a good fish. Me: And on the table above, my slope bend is 25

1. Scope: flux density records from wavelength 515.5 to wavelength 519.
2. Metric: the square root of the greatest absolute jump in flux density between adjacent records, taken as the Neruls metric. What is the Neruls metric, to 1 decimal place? 5.5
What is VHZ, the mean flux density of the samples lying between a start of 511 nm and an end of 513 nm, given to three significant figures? 184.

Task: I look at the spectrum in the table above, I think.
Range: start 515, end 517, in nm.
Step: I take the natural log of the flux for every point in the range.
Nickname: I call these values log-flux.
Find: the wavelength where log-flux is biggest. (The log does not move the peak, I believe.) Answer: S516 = 515.30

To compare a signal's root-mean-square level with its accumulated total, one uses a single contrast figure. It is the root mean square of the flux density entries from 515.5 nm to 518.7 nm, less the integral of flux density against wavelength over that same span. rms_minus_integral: -355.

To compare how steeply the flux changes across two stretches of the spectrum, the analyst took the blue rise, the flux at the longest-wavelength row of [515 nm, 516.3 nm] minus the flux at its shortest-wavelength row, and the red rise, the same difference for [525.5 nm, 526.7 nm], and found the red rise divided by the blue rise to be 4.0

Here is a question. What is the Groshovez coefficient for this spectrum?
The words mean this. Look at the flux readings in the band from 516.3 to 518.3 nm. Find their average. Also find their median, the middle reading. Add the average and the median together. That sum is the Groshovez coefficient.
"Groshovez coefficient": 305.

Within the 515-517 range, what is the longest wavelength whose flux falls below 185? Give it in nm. 516.90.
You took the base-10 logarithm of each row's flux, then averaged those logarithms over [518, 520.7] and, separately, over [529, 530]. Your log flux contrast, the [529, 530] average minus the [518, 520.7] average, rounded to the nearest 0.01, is 0.10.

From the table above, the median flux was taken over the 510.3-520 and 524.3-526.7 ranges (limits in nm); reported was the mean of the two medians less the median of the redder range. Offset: -11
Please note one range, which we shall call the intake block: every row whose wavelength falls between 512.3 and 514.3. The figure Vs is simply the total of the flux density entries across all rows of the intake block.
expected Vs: 876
